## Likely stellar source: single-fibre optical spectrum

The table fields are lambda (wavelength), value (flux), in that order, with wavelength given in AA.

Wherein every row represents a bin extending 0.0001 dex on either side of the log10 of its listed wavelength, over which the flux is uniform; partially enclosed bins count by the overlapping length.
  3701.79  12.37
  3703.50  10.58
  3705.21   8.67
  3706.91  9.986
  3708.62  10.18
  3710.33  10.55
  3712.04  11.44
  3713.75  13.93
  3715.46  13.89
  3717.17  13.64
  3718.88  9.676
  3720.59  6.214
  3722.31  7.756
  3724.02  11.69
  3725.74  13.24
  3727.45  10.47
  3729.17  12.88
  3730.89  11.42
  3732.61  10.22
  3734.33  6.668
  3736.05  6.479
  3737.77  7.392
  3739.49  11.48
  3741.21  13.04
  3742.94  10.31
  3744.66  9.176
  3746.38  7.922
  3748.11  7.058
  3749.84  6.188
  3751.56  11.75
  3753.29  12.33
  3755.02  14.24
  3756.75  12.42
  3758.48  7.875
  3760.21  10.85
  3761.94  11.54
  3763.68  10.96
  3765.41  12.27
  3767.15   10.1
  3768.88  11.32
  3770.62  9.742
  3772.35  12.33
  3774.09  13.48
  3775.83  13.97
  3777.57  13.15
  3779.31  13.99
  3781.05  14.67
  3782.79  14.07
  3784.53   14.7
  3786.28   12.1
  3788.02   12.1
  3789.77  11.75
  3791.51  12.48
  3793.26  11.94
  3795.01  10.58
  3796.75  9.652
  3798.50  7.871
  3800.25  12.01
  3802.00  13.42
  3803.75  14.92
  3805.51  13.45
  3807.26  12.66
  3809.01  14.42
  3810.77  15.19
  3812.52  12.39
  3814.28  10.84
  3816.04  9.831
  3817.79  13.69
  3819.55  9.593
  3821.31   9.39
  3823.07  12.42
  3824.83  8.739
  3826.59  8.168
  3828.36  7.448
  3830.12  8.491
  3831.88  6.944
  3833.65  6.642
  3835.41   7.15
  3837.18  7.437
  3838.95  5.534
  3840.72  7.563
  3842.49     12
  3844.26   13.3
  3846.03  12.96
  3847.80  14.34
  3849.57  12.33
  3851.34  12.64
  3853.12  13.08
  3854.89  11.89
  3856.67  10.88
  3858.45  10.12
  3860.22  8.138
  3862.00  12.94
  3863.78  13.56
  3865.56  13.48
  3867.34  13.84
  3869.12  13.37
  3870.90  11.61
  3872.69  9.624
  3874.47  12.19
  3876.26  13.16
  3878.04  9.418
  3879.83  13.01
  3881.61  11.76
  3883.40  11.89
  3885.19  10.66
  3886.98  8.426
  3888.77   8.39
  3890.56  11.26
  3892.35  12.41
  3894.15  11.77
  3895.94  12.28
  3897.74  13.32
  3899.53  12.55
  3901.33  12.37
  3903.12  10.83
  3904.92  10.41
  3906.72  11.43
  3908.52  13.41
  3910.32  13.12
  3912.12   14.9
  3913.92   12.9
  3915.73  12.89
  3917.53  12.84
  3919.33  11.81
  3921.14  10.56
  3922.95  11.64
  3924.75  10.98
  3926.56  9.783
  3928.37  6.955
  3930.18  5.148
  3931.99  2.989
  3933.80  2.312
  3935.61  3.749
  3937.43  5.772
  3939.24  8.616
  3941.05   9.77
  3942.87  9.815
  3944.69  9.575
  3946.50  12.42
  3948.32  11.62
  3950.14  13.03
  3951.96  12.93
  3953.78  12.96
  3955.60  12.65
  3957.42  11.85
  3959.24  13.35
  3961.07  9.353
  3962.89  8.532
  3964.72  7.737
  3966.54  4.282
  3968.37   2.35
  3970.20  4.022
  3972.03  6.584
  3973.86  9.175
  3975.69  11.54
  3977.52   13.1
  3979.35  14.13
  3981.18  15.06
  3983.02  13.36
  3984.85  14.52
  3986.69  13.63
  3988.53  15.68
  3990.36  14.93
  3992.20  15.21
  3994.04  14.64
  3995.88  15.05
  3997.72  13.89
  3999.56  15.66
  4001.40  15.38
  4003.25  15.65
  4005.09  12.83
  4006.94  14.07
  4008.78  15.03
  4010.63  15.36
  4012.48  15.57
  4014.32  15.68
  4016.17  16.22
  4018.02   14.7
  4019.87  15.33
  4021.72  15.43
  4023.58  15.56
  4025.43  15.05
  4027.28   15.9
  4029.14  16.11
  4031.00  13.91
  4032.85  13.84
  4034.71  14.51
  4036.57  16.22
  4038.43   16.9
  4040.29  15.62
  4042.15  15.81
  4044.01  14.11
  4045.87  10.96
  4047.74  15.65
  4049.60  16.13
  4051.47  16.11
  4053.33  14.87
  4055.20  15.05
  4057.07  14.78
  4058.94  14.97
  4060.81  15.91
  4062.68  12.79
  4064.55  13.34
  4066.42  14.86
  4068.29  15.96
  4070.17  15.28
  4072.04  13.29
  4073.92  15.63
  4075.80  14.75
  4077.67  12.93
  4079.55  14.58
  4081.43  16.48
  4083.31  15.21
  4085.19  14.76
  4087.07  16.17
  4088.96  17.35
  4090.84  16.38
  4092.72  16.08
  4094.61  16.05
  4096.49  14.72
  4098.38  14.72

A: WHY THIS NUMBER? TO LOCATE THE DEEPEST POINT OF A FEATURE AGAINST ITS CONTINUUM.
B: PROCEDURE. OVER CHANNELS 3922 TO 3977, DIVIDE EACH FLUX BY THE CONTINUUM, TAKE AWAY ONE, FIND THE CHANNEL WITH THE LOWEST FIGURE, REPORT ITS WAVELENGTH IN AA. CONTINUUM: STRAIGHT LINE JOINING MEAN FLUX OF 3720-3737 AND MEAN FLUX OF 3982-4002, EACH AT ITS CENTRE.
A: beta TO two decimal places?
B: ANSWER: 3968.37 AA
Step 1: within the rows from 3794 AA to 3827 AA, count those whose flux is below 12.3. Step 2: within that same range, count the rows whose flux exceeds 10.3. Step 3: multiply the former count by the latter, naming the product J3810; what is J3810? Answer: 120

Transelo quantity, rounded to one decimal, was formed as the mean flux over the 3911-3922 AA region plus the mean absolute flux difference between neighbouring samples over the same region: 13.5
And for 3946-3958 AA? 13.1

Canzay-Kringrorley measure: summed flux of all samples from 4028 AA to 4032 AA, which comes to 30.0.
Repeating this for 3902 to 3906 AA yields 21.2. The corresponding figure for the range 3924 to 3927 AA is 20.8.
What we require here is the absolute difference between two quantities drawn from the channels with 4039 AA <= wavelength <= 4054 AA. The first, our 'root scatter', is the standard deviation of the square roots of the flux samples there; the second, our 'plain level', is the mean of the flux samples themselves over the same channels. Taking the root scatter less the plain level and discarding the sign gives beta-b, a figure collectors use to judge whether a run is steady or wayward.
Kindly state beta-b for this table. 15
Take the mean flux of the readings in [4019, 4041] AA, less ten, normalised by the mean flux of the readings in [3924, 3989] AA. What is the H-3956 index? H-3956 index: 0.55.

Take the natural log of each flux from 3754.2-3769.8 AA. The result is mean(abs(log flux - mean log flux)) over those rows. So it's 0.110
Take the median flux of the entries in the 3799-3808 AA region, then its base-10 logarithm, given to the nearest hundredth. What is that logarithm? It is 1.13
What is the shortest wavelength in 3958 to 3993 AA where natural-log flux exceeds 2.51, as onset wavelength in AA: 3959.24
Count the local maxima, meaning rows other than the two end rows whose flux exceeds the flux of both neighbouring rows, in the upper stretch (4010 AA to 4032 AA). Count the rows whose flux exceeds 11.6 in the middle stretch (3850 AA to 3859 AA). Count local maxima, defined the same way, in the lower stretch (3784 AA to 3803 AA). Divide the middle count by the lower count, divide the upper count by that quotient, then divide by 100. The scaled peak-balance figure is 0.010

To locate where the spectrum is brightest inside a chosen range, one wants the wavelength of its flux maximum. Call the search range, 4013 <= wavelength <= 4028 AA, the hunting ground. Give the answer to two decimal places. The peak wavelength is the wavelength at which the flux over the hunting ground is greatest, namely 4016.17 AA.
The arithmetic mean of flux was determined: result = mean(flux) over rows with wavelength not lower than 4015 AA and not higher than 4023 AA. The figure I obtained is 15.4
